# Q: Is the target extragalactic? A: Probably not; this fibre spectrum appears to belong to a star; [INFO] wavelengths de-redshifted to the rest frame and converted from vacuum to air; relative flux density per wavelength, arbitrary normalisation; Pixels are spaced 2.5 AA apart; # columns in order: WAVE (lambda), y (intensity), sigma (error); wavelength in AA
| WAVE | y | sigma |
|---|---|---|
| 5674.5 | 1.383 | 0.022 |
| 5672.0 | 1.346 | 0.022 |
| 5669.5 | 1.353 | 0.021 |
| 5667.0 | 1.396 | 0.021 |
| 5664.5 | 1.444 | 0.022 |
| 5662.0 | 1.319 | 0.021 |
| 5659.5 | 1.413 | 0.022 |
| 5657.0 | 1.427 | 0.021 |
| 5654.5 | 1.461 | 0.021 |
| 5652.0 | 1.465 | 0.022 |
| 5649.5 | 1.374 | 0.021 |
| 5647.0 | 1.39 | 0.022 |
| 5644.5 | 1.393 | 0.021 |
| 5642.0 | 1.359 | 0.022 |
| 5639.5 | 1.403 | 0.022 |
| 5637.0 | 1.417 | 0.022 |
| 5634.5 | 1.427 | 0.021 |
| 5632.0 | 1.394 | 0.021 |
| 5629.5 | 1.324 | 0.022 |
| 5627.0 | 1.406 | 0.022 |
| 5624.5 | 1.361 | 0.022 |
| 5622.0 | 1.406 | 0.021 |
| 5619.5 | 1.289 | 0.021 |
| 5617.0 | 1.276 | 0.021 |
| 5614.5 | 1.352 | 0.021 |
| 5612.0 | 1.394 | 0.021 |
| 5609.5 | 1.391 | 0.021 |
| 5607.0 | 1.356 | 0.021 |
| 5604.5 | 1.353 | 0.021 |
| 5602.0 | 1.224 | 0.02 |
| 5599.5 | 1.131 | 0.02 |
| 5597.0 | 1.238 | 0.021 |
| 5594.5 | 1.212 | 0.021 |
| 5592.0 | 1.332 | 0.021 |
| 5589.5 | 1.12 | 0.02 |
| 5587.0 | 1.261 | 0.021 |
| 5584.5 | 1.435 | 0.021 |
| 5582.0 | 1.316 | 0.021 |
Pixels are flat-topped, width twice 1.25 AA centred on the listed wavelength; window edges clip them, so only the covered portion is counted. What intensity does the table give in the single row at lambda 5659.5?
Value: 1.413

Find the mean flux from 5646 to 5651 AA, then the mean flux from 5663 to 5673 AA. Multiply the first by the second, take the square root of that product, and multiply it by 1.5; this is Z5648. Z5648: 2.08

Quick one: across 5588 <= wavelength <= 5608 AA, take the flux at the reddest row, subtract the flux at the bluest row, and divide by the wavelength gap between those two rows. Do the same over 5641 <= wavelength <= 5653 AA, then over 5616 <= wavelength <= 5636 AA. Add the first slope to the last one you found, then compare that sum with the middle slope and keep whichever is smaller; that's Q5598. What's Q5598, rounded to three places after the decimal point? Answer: 0.011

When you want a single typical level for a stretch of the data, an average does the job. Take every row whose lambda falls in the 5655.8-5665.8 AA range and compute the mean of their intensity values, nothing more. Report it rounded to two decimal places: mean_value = 1.40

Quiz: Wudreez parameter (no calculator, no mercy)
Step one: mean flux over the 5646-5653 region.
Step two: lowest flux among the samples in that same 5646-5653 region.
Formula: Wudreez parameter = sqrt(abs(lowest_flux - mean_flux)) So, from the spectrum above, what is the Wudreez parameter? 0.19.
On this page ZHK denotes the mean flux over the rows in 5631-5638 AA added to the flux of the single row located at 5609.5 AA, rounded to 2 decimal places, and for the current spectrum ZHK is 2.80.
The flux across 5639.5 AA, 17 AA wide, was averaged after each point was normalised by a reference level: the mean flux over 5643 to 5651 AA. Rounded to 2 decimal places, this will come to 1.01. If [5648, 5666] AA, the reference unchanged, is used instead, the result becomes 1.02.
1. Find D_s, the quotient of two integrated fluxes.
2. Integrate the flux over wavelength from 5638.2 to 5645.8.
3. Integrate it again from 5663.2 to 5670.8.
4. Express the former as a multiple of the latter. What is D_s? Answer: 0.99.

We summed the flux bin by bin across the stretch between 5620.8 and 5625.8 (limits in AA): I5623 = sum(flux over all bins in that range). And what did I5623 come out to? 2.77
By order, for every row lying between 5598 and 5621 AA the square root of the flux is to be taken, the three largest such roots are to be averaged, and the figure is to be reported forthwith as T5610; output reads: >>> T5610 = 1.17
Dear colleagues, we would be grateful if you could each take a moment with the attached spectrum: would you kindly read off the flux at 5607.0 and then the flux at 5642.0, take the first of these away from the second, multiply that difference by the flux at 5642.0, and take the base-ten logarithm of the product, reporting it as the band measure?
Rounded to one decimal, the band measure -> -2.4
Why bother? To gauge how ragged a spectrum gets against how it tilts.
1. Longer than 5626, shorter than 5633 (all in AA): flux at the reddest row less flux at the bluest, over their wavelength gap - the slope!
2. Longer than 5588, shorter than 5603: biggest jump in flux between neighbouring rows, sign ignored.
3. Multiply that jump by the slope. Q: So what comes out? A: -0.0005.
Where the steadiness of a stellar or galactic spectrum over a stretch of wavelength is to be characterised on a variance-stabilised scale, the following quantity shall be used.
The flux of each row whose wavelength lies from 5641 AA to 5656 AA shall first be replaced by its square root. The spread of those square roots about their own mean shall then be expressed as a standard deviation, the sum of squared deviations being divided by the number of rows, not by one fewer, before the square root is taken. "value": 0.017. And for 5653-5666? 0.021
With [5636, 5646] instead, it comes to 0.009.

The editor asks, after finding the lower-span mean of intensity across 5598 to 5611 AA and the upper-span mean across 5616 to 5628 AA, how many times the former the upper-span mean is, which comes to 1.04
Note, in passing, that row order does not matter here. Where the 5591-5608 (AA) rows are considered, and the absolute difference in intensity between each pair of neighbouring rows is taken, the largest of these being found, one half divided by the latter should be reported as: 3.9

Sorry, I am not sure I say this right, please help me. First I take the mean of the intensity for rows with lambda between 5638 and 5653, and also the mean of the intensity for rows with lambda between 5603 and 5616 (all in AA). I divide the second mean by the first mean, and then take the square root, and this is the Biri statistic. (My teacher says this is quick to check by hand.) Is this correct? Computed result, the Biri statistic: 0.99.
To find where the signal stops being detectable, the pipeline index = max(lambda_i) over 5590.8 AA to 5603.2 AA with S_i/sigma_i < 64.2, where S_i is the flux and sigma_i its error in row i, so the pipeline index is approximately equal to 5602.0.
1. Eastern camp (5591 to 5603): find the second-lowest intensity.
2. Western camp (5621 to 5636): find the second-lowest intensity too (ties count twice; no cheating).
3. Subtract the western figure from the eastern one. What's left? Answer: -0.15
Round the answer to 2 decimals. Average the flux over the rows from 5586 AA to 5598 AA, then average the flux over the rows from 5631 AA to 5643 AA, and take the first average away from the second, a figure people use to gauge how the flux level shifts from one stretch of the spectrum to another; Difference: 0.17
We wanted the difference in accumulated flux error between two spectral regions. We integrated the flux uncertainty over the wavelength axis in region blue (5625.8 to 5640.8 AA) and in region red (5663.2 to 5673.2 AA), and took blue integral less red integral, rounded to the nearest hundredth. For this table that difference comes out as 0.11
